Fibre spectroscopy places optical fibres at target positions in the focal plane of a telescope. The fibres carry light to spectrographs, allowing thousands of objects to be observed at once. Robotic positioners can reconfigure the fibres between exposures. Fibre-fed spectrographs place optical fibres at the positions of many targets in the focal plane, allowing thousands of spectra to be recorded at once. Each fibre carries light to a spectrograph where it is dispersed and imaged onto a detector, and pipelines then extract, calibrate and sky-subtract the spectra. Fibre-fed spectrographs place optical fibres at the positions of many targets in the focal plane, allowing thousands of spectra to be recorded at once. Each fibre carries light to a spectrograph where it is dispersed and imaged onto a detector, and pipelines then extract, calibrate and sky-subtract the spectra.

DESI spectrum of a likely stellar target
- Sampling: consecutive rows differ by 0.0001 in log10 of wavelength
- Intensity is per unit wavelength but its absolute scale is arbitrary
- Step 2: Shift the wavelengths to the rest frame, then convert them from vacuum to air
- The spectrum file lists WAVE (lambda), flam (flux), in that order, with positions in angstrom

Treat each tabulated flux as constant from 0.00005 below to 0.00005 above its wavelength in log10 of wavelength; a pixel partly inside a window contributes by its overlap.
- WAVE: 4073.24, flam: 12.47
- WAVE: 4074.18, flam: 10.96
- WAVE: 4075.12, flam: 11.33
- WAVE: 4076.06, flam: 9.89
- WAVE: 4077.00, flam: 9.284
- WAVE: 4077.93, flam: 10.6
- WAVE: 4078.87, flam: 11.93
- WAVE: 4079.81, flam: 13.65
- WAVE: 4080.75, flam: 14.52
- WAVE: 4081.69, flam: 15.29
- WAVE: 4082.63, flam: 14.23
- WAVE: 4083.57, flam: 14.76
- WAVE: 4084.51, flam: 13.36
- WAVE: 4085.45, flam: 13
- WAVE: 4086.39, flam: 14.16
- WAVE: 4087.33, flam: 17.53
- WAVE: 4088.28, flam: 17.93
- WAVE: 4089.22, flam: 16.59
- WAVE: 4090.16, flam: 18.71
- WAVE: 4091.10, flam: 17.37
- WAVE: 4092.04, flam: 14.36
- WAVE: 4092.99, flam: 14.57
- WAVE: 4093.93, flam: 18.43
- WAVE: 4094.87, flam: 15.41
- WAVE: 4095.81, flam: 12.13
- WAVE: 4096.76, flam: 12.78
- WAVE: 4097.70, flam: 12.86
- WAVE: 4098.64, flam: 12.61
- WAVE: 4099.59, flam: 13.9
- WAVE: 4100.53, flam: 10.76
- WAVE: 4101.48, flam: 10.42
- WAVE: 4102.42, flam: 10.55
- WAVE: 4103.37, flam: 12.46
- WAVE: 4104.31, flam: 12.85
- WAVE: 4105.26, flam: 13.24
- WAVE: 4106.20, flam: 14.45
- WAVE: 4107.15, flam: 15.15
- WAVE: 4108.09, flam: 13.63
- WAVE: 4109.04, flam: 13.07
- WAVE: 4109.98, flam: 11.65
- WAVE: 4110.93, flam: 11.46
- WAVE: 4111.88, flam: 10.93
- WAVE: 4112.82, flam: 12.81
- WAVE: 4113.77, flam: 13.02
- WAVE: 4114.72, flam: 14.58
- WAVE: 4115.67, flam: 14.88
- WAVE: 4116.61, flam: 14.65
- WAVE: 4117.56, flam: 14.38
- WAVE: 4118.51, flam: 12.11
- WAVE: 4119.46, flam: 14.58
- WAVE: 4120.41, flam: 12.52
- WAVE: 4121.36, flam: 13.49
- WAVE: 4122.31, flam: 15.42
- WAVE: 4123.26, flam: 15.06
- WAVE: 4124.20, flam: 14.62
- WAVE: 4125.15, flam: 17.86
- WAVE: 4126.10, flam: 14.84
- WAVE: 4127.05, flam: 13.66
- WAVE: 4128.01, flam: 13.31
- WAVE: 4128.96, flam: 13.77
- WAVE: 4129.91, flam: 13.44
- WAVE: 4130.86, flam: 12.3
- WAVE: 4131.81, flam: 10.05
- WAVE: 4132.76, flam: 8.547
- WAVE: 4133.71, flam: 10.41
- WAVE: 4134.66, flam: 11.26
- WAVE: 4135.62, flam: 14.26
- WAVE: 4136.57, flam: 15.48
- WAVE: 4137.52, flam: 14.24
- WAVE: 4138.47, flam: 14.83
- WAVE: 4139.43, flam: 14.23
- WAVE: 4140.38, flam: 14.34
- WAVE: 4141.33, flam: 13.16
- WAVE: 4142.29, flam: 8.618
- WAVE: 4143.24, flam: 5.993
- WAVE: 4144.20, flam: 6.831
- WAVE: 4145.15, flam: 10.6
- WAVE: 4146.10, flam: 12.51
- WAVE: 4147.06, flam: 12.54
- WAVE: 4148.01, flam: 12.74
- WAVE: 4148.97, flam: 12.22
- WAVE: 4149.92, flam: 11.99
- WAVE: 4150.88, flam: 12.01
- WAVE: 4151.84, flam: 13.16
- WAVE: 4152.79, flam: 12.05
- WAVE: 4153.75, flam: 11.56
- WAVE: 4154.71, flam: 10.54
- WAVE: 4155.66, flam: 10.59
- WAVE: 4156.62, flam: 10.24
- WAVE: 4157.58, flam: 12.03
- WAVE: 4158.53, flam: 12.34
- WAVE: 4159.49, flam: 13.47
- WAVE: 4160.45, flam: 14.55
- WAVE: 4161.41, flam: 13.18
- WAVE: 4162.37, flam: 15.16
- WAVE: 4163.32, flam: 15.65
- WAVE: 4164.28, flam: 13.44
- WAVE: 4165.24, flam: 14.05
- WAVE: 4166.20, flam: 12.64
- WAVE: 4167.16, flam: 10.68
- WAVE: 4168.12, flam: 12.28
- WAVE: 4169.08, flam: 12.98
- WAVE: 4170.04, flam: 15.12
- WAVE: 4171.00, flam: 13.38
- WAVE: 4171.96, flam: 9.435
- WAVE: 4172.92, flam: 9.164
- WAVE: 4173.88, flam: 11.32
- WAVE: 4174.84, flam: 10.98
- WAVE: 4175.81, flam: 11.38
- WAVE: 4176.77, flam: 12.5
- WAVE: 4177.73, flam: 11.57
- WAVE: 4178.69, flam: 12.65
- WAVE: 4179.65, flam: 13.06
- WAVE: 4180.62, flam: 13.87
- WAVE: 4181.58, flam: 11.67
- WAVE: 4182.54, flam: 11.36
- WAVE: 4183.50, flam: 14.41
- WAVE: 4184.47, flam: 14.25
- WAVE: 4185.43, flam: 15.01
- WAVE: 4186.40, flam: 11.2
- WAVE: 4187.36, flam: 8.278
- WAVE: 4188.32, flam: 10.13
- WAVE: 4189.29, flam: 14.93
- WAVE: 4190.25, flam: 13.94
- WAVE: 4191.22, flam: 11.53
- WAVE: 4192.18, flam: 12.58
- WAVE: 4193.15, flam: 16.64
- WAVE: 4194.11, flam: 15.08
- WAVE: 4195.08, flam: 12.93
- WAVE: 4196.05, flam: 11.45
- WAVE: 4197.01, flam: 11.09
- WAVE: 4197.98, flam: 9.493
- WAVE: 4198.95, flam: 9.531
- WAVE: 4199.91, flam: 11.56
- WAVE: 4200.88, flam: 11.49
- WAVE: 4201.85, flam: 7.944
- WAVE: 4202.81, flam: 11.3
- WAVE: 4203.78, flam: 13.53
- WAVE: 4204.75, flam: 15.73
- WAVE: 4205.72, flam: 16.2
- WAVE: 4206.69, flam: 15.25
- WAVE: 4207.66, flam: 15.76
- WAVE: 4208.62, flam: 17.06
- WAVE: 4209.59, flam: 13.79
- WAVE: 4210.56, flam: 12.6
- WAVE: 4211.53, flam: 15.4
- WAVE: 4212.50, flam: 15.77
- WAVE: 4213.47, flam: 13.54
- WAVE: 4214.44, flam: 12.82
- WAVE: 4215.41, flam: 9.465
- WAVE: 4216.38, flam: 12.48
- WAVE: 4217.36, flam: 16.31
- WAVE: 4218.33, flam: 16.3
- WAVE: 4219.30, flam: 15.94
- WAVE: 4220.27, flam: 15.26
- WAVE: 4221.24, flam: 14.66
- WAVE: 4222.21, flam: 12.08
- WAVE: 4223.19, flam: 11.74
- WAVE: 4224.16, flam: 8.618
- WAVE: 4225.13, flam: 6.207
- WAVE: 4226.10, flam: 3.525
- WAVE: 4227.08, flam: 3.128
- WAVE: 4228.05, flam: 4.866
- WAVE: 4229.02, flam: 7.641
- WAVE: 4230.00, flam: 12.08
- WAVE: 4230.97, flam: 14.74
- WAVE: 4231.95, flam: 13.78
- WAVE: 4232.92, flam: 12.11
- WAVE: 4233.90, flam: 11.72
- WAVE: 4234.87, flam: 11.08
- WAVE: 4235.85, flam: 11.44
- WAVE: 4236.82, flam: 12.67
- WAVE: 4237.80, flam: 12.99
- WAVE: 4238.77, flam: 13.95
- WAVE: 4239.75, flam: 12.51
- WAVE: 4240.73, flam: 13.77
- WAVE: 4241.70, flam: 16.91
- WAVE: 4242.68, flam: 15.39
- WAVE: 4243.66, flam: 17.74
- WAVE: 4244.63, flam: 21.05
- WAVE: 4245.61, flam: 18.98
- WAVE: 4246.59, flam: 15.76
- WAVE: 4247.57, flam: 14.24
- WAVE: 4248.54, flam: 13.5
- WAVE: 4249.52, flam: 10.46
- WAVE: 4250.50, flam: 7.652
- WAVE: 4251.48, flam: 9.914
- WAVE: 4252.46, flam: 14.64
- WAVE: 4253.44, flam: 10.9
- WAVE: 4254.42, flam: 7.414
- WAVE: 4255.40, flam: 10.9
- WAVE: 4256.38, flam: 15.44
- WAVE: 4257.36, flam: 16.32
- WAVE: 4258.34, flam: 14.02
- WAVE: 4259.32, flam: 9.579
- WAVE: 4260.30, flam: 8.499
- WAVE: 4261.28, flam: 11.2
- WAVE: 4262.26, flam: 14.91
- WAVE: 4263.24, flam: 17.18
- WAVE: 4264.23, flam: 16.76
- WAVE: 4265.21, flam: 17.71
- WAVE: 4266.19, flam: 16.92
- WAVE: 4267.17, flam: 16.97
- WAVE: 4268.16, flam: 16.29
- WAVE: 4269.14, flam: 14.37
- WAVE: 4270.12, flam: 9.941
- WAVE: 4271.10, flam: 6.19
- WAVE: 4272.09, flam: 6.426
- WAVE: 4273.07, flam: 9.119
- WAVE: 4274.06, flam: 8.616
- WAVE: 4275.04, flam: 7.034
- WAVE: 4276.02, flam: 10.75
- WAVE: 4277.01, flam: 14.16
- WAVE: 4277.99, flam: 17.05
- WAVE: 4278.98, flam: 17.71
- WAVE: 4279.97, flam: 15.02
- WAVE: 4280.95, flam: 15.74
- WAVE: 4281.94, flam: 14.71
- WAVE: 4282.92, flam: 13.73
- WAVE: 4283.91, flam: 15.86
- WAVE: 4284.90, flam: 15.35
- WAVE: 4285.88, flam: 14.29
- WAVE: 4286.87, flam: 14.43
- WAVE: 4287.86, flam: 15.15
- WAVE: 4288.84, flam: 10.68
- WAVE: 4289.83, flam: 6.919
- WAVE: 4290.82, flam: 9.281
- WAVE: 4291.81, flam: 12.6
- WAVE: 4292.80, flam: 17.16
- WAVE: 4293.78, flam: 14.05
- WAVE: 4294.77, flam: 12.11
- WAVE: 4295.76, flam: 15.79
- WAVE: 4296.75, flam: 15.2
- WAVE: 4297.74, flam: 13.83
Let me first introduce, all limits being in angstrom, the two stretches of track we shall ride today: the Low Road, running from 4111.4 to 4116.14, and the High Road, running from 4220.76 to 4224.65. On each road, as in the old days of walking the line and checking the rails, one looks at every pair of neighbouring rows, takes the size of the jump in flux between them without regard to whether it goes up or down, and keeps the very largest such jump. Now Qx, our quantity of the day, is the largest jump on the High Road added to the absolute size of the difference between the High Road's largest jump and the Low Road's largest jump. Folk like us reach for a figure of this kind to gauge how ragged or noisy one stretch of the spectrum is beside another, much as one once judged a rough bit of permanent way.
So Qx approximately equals 4.4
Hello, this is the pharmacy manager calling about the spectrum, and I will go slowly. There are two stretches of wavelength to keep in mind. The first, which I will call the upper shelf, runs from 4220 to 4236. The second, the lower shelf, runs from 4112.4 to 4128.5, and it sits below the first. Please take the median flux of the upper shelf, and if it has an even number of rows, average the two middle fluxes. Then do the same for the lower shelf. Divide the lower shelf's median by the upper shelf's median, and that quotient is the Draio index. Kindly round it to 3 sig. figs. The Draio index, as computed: 1.24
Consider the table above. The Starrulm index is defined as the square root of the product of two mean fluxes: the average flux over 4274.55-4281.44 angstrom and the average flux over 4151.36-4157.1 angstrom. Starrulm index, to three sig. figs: 12.6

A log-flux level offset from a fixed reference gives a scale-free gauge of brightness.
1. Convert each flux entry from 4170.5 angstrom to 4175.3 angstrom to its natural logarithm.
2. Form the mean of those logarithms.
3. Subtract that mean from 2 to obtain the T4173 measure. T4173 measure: -0.38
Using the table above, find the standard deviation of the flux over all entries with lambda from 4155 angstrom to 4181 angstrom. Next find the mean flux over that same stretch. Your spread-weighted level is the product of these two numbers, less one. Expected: 20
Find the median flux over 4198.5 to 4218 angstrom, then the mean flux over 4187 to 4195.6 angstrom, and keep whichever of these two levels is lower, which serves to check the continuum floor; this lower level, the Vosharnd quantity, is 12.9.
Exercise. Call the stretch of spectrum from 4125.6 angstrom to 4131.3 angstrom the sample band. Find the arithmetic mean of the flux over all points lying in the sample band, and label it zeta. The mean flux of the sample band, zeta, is 13.6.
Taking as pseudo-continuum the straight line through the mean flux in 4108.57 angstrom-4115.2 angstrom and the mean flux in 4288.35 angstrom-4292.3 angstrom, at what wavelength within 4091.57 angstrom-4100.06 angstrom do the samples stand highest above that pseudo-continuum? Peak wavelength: 4093.93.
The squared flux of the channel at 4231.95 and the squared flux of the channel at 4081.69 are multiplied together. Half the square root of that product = 105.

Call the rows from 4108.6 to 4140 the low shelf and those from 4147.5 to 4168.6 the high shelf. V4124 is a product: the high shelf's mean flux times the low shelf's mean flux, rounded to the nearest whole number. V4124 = 168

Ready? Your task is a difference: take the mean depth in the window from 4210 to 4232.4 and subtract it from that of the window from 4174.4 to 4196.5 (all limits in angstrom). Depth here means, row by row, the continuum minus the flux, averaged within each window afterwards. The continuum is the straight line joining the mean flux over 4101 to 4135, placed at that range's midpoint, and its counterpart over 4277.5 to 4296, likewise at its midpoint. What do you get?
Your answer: -1.2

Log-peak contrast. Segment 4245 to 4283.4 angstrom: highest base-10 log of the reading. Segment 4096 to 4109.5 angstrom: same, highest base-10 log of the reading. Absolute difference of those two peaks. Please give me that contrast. 0.10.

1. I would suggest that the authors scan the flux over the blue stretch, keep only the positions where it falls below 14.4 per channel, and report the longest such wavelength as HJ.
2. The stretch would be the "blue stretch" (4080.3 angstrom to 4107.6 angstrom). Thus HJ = 4105.26 angstrom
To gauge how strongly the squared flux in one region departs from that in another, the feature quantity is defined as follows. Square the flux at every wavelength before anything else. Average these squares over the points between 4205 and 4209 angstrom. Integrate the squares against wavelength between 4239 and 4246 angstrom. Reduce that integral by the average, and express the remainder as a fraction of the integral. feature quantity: 0.87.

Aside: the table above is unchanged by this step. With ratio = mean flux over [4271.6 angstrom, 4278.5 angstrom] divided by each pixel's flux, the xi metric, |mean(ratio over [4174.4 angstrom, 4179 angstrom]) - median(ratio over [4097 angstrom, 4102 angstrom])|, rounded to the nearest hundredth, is 0.06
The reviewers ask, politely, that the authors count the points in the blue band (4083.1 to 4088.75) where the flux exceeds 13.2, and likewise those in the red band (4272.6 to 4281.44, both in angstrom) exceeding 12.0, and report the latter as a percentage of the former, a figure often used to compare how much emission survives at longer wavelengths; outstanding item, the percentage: 100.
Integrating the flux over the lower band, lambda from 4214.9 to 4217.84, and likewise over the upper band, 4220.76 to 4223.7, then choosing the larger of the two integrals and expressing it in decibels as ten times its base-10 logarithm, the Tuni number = 15.7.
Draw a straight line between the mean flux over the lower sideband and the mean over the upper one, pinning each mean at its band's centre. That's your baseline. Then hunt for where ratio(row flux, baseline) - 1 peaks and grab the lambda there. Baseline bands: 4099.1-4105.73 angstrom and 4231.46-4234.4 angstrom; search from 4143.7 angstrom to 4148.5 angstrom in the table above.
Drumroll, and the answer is 4148.01 angstrom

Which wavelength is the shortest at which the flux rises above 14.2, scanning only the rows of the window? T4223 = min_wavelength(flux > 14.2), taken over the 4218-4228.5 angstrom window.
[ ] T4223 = 4218.33 angstrom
